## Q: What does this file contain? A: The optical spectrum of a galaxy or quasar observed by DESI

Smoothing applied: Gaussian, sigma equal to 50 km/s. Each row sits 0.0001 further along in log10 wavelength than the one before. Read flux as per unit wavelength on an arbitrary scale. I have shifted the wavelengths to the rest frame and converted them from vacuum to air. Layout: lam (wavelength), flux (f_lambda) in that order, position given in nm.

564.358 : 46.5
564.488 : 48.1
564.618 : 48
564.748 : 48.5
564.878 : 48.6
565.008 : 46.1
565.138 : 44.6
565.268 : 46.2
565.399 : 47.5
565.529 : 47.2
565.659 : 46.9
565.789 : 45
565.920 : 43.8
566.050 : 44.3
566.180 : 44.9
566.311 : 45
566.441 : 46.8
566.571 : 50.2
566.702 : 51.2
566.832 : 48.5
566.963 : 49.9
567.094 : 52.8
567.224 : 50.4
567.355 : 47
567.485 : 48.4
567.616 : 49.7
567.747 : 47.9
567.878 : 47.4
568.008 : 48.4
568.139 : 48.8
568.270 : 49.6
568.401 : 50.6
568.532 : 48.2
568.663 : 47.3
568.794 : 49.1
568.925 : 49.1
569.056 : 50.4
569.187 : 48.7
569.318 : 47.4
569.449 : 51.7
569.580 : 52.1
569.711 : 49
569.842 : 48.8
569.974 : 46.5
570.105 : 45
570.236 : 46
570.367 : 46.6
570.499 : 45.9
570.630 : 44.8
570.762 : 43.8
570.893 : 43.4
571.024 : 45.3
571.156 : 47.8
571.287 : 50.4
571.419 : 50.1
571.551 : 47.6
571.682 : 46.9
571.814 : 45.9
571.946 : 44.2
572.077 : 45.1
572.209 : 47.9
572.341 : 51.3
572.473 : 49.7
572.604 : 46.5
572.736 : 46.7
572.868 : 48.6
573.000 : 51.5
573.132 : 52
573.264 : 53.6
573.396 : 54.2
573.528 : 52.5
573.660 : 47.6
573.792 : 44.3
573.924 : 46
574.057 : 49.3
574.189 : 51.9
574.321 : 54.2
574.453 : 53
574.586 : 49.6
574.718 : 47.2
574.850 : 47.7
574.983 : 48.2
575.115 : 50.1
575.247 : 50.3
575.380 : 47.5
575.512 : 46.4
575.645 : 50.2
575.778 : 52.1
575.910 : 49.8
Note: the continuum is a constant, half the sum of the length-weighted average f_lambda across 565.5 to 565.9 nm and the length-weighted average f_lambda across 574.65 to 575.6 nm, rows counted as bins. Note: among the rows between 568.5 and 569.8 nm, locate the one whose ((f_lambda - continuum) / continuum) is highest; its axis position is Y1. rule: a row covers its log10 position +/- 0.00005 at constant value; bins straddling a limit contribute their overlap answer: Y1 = 569.580 nm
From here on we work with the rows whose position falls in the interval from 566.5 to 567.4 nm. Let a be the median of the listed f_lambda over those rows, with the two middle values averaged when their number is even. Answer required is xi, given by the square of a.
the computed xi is 2520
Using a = 50.2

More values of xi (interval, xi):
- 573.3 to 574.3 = 2430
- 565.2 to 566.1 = 2134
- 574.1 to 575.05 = 2460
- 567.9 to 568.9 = 2381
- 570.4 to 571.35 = 2052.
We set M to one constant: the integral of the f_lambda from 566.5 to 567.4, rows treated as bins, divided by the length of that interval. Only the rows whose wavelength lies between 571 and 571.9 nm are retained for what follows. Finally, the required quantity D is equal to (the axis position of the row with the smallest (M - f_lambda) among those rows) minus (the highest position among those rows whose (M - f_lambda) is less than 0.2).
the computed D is -0.13 nm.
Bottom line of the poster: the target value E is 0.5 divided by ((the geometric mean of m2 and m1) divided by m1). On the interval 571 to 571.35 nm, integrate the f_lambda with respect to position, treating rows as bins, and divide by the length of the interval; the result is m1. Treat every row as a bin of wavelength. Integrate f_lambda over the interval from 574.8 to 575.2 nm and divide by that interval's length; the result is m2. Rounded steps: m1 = 48.1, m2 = 48.8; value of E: 0.496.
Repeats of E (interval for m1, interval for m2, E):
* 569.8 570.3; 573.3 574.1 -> 0.486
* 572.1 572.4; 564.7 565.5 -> 0.510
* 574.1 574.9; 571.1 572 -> 0.516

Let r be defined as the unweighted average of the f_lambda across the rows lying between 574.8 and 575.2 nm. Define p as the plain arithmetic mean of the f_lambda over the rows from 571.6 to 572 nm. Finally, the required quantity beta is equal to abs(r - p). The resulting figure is 3.0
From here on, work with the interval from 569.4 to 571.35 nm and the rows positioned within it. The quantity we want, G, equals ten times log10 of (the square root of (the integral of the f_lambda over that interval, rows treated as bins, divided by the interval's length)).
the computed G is 8.37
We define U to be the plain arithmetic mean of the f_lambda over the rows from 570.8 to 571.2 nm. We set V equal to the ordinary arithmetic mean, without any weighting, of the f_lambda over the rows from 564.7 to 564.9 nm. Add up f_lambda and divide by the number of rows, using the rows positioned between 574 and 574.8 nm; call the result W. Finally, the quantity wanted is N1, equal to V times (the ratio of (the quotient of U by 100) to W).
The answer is 0.43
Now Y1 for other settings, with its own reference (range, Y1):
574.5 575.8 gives 575.778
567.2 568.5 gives 568.401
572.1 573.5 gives 573.396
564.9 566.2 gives 565.399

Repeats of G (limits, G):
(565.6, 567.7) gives 8.40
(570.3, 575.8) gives 8.43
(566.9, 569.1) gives 8.46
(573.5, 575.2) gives 8.46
